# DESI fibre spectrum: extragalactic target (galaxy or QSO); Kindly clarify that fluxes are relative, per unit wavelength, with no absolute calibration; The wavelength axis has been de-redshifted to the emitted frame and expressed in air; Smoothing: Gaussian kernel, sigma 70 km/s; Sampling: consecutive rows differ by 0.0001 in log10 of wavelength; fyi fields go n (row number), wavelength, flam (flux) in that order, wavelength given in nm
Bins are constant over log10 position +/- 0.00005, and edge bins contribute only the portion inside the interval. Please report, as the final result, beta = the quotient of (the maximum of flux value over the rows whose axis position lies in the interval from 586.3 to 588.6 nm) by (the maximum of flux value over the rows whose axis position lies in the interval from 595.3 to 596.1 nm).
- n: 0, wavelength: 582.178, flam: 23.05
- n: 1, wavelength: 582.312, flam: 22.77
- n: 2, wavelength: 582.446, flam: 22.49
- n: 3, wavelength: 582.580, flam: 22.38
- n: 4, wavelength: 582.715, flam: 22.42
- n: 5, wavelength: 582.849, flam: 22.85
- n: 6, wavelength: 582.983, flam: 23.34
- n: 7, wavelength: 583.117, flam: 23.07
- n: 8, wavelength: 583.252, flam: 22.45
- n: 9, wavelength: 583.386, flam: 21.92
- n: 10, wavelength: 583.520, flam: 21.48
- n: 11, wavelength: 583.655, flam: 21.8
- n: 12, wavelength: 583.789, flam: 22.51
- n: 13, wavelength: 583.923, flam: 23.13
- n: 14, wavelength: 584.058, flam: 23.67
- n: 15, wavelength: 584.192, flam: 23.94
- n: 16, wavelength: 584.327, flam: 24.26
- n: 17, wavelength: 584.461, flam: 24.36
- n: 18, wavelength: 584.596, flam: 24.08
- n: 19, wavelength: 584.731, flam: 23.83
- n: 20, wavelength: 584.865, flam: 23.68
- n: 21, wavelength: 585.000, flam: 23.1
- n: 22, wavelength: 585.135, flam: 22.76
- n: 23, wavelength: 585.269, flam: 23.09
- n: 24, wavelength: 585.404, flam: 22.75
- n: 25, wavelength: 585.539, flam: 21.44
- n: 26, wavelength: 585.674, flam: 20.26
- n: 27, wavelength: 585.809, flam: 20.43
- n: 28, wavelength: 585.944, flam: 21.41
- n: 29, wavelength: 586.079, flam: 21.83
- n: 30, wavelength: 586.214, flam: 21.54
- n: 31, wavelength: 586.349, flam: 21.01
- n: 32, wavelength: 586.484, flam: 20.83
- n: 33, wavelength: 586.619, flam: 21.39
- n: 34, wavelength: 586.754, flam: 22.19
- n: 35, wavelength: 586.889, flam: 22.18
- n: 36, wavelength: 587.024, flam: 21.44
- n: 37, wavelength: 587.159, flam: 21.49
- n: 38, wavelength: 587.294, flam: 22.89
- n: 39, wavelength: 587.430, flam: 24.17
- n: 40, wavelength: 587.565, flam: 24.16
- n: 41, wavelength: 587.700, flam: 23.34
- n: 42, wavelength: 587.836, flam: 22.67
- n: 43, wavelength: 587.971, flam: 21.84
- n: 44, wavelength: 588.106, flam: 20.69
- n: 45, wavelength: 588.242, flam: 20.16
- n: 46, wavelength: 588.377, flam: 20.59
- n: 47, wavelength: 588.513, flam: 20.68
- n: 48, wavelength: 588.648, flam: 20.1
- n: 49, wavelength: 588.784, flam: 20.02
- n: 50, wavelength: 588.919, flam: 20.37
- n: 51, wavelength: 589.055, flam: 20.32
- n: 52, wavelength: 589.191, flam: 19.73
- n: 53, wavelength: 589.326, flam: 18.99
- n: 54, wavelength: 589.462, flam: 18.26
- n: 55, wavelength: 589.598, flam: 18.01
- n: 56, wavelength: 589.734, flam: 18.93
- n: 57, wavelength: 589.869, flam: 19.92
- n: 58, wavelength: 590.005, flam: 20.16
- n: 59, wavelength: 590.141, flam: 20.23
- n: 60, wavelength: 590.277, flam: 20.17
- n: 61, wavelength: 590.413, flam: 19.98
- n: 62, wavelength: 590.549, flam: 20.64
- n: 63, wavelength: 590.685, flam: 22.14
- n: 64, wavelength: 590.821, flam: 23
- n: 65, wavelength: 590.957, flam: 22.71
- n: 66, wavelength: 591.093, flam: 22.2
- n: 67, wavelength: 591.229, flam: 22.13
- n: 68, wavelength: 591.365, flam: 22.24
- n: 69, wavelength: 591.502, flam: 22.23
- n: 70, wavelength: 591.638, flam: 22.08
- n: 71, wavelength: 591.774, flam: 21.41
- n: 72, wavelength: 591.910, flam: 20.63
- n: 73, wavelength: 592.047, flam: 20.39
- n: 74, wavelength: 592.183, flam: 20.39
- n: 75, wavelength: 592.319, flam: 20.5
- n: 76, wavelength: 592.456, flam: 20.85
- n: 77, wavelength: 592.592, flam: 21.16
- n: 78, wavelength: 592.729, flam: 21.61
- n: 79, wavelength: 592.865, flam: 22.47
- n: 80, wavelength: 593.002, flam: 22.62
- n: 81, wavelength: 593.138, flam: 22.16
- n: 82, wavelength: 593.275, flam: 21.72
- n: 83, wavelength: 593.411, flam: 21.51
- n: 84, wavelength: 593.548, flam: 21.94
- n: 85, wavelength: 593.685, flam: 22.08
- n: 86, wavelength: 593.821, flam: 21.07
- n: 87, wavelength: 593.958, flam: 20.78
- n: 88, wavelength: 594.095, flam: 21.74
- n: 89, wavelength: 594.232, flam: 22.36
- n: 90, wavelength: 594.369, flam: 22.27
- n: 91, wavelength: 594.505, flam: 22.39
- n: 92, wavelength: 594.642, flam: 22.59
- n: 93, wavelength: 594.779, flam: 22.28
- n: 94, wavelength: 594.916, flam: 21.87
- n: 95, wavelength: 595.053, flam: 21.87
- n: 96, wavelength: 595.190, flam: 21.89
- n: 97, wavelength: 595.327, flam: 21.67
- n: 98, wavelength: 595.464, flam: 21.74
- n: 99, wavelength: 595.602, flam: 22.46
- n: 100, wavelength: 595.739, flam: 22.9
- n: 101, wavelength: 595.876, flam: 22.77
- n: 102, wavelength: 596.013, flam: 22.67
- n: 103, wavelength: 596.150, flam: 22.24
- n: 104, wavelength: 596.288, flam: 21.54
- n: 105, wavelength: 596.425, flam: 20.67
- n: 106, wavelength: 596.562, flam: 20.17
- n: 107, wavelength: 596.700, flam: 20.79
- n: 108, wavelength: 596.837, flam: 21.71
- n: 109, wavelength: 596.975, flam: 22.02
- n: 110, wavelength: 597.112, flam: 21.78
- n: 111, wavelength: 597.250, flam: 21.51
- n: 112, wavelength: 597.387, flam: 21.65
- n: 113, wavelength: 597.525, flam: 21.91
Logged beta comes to 1.06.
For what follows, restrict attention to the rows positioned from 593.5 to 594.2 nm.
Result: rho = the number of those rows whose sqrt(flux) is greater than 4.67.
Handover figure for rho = 2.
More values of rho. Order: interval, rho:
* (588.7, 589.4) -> 0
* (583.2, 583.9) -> 3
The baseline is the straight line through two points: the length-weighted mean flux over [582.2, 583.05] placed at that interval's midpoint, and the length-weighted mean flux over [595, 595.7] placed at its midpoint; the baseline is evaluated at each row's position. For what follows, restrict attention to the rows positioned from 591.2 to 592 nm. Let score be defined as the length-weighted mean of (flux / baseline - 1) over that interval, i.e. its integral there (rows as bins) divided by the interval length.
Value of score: -0.02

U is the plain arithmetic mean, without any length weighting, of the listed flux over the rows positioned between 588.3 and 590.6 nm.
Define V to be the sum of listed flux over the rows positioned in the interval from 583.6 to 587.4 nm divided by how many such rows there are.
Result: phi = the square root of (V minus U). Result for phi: 1.6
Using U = 19.8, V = 22.4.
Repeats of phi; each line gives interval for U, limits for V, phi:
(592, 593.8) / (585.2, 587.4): 0.4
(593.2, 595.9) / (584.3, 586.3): 0.8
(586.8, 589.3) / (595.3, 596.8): 0.5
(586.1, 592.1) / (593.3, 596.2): 1.0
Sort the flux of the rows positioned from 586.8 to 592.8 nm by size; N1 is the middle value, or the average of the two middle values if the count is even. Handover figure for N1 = 20.7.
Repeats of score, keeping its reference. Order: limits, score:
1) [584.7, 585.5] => 0.02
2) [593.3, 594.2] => -0.02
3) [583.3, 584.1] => -0.01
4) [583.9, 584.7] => 0.06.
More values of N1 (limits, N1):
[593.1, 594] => 21.7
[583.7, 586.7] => 22.8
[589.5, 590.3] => 20.0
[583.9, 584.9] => 23.9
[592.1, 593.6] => 21.6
